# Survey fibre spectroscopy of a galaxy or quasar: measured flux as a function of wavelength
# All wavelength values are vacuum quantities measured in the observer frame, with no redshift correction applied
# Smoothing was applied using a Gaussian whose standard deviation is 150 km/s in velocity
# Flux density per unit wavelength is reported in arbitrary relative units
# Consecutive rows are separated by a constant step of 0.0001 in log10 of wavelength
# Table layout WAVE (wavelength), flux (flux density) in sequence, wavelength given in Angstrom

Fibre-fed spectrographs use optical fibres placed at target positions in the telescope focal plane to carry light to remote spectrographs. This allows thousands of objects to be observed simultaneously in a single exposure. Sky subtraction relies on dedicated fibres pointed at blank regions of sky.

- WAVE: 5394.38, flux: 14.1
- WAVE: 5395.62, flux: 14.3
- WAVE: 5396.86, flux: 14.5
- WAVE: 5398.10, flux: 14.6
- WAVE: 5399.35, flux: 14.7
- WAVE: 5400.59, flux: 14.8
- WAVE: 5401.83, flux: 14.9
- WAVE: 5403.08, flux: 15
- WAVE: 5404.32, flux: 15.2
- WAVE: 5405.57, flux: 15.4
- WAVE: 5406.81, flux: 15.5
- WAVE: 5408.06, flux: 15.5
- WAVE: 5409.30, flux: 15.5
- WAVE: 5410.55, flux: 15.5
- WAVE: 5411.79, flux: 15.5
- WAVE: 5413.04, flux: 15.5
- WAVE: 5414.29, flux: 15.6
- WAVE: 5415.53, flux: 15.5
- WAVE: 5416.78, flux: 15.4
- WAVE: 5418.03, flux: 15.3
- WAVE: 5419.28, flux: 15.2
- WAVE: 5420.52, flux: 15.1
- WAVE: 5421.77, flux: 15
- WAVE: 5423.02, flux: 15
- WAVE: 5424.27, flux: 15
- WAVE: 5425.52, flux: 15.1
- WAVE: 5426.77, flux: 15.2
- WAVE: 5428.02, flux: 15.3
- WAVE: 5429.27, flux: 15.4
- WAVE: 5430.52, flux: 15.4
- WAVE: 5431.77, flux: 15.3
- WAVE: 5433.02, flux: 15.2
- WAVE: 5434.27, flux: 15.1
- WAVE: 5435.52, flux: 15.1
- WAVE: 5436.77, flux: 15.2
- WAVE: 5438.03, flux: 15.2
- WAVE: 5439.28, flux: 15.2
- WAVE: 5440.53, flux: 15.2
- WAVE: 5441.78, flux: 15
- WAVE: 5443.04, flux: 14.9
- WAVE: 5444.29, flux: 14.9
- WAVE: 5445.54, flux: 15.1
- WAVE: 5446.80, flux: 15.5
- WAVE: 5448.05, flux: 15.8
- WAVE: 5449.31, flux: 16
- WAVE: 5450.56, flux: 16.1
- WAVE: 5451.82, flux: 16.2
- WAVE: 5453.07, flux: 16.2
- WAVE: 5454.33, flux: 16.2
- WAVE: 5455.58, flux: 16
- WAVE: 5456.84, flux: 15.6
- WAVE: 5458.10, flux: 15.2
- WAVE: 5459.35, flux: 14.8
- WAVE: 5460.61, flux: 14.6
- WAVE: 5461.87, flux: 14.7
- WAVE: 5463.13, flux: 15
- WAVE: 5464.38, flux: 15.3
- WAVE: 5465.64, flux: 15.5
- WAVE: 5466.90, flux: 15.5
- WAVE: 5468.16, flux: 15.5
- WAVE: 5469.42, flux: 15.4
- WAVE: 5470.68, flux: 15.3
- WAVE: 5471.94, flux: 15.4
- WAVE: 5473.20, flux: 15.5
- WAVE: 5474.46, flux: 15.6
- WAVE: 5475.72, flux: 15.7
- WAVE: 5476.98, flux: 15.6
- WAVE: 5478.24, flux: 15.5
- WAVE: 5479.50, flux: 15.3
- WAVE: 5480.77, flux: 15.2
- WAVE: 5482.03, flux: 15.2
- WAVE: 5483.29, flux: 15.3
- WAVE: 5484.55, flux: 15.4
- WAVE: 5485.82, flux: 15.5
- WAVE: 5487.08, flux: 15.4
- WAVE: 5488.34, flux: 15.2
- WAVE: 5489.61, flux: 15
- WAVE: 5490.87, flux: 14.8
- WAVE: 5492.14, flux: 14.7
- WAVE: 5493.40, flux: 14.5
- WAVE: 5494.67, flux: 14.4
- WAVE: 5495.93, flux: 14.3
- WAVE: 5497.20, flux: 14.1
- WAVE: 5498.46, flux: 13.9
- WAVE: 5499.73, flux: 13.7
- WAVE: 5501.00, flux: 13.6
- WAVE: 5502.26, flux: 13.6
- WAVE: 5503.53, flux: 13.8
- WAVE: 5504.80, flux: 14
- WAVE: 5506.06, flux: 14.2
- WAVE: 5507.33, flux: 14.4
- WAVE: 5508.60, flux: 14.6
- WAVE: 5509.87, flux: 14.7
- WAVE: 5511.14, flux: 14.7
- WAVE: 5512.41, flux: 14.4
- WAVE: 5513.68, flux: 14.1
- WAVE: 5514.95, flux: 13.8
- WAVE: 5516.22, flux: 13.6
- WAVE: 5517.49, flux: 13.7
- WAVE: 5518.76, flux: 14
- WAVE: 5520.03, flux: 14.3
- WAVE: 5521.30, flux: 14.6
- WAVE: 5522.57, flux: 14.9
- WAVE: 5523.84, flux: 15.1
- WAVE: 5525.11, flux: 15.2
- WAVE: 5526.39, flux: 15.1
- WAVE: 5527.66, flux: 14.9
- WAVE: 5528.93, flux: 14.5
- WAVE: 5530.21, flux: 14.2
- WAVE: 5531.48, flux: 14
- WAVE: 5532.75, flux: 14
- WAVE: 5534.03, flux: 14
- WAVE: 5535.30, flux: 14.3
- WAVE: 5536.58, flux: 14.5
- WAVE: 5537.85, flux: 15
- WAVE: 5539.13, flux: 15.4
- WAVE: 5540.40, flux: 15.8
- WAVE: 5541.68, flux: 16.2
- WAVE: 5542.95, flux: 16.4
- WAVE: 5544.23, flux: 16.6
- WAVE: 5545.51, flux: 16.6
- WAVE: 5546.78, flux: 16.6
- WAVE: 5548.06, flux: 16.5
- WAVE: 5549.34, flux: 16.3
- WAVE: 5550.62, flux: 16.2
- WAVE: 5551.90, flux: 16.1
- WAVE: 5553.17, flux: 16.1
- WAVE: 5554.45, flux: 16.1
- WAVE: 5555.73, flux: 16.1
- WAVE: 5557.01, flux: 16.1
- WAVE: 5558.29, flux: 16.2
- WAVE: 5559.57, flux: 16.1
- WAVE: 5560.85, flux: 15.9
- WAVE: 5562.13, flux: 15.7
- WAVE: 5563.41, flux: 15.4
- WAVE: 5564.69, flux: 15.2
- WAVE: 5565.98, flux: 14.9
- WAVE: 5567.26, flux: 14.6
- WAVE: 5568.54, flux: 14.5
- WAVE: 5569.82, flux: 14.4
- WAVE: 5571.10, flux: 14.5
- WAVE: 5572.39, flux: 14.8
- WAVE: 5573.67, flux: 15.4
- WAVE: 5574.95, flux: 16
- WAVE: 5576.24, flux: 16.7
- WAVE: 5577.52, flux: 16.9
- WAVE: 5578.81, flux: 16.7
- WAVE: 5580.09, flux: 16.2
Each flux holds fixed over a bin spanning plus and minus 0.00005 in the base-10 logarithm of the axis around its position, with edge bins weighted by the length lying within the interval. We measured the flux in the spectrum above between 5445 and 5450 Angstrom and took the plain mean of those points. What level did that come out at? 15.6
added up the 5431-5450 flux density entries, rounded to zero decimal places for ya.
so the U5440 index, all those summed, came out 229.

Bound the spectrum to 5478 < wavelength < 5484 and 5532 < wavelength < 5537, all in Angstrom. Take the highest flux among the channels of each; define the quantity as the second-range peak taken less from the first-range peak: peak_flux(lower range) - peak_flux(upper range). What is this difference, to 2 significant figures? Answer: 1.0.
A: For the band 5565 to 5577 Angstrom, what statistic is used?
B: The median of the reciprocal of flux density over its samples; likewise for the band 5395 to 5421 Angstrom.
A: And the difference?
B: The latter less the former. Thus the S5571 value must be -0.002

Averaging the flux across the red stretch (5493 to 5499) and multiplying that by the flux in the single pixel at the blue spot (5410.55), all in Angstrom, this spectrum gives 221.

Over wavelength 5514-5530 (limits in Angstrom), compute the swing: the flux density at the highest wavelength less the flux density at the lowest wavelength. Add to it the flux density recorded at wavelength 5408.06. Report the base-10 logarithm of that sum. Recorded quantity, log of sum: 1.21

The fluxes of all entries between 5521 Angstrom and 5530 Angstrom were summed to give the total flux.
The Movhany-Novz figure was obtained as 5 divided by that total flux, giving 0.0479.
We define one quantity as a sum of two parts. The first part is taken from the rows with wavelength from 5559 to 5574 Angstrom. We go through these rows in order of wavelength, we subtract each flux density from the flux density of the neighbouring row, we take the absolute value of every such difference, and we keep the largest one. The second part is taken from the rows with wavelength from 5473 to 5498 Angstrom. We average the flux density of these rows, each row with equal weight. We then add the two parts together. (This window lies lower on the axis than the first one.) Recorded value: 15.7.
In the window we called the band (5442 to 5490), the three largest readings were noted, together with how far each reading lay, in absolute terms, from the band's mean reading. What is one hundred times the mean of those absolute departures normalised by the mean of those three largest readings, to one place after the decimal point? 1.9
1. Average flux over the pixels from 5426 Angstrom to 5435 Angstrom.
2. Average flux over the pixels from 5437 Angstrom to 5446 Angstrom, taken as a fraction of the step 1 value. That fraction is 0.99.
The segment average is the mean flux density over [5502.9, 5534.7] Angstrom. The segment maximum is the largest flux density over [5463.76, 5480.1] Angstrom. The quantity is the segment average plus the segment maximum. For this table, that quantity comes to 30.1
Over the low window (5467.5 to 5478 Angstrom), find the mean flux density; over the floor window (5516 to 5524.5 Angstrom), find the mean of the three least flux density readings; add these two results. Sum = 29.3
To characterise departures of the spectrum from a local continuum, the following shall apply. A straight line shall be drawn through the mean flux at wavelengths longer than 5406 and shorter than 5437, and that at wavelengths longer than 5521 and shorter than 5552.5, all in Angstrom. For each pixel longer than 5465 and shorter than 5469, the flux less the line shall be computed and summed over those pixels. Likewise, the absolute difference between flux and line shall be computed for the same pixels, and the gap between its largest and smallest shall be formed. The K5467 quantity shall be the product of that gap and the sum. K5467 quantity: 0.00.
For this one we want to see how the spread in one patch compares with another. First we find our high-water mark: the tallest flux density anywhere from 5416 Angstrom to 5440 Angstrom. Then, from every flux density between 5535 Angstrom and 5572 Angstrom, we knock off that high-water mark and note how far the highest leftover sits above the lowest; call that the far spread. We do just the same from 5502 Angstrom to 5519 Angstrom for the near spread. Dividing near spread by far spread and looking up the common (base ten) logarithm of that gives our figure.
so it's -0.3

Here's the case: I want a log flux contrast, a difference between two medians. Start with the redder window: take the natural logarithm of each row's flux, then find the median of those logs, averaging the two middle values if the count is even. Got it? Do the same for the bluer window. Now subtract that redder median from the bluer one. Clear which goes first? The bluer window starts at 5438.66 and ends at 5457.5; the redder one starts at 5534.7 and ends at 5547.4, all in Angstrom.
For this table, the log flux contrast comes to -0.03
